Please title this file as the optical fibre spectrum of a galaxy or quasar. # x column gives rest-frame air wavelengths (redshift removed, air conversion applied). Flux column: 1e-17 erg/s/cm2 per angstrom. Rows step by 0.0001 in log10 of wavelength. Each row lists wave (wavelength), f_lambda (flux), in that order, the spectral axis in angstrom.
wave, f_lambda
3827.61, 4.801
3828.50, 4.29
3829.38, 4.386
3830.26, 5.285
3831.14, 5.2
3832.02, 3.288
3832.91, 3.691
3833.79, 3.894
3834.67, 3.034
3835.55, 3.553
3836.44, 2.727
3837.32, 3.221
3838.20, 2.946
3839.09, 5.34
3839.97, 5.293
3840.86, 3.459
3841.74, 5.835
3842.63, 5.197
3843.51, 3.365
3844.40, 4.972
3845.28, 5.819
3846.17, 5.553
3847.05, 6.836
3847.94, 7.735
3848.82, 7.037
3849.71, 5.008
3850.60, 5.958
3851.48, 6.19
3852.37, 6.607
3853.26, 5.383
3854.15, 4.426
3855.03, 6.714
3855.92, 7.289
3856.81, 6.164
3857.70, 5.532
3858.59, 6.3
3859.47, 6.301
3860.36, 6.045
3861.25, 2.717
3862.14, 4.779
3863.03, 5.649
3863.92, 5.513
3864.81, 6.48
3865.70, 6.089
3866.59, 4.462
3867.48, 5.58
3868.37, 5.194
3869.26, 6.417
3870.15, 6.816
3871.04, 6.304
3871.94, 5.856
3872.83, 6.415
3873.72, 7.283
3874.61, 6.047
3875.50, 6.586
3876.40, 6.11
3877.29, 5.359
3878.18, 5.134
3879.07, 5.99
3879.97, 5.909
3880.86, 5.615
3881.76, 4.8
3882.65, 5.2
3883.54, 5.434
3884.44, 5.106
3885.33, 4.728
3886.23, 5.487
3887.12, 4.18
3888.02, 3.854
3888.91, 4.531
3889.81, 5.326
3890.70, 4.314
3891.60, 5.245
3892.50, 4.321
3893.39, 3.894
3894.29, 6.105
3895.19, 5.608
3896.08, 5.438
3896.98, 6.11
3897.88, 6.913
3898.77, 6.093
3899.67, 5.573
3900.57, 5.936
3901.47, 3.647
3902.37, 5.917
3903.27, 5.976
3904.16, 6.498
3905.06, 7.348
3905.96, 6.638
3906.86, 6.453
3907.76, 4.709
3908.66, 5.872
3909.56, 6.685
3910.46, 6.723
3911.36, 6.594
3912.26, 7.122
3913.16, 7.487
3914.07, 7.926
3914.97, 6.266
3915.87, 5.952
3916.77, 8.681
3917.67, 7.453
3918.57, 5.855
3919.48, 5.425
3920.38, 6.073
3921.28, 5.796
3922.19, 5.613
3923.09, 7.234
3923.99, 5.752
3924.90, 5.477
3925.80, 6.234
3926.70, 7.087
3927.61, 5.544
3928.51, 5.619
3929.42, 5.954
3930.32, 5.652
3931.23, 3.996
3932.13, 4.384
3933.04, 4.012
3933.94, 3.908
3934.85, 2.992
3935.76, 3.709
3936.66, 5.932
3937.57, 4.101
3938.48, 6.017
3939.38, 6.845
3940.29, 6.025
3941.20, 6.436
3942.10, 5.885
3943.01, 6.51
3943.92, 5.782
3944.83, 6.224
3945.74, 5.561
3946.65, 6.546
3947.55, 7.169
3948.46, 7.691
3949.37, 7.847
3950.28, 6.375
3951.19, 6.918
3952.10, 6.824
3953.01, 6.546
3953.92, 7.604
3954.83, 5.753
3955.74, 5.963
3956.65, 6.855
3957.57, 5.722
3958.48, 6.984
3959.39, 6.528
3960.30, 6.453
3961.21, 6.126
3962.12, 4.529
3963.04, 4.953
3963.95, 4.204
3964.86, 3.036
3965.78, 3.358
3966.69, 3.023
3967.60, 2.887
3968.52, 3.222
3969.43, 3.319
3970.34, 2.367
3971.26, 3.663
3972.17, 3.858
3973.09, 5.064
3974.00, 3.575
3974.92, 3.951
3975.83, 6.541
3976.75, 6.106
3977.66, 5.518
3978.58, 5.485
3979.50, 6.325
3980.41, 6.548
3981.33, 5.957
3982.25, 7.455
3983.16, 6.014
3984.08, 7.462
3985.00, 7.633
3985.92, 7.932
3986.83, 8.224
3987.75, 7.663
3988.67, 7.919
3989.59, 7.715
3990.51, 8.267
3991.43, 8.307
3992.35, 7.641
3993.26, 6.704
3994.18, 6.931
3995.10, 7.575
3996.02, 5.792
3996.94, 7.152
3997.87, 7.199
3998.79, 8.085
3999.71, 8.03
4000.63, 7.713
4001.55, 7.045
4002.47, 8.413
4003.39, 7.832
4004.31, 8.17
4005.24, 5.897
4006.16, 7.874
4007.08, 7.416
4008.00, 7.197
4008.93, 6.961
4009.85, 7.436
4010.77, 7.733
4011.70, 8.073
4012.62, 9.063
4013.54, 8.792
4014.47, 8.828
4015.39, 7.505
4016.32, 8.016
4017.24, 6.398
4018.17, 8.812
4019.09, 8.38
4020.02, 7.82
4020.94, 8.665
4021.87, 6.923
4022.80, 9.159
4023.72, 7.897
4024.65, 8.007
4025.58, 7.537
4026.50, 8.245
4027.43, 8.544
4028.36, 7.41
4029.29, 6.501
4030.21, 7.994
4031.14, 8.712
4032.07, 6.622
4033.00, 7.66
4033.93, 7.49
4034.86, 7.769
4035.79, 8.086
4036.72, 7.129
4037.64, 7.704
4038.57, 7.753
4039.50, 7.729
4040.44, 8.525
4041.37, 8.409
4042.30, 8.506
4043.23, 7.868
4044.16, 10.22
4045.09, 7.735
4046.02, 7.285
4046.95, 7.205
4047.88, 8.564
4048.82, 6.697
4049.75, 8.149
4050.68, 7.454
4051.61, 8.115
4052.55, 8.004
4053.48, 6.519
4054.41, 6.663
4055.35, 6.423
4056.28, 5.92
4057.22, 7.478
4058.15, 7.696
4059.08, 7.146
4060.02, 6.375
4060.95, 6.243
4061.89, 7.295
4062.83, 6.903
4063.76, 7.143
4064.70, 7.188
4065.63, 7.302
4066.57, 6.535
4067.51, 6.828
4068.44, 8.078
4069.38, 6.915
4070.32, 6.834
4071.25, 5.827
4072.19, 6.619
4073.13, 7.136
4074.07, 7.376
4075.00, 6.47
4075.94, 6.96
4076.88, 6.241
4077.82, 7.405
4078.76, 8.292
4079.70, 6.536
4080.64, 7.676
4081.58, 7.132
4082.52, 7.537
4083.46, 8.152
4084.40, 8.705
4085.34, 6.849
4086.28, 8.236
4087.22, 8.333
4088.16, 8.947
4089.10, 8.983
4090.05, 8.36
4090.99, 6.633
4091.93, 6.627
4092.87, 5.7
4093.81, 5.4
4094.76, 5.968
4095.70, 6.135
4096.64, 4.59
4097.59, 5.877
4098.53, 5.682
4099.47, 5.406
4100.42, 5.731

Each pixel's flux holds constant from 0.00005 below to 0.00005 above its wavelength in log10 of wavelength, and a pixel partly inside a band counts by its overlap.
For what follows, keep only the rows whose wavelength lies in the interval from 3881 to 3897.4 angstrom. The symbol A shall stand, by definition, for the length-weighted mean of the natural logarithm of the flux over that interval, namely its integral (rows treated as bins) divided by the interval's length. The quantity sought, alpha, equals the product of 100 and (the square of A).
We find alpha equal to 256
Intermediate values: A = 1.60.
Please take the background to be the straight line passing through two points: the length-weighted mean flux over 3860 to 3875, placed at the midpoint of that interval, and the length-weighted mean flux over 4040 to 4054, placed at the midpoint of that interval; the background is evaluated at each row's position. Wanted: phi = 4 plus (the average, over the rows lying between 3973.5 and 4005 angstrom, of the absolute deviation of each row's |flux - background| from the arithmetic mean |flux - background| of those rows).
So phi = 4.50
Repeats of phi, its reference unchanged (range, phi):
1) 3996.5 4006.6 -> 4.31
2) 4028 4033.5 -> 4.44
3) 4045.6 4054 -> 4.37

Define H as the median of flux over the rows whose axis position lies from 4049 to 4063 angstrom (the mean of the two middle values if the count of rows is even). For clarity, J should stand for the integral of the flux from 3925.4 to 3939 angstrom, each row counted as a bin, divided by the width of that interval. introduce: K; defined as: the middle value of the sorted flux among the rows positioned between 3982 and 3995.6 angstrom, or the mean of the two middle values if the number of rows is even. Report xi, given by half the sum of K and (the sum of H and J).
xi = 9.9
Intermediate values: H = 7.1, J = 5.0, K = 7.6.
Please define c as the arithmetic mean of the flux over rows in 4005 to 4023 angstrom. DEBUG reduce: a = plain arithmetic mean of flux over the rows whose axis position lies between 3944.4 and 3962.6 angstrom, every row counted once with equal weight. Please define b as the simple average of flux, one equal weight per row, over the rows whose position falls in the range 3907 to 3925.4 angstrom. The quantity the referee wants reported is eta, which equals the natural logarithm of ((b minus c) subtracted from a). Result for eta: 2.1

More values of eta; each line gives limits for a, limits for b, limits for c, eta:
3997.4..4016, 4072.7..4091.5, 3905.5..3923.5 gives 1.9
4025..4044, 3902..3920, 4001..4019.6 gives 2.2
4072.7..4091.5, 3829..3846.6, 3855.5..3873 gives 2.2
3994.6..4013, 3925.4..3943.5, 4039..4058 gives 2.3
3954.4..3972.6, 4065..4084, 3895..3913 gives 1.3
